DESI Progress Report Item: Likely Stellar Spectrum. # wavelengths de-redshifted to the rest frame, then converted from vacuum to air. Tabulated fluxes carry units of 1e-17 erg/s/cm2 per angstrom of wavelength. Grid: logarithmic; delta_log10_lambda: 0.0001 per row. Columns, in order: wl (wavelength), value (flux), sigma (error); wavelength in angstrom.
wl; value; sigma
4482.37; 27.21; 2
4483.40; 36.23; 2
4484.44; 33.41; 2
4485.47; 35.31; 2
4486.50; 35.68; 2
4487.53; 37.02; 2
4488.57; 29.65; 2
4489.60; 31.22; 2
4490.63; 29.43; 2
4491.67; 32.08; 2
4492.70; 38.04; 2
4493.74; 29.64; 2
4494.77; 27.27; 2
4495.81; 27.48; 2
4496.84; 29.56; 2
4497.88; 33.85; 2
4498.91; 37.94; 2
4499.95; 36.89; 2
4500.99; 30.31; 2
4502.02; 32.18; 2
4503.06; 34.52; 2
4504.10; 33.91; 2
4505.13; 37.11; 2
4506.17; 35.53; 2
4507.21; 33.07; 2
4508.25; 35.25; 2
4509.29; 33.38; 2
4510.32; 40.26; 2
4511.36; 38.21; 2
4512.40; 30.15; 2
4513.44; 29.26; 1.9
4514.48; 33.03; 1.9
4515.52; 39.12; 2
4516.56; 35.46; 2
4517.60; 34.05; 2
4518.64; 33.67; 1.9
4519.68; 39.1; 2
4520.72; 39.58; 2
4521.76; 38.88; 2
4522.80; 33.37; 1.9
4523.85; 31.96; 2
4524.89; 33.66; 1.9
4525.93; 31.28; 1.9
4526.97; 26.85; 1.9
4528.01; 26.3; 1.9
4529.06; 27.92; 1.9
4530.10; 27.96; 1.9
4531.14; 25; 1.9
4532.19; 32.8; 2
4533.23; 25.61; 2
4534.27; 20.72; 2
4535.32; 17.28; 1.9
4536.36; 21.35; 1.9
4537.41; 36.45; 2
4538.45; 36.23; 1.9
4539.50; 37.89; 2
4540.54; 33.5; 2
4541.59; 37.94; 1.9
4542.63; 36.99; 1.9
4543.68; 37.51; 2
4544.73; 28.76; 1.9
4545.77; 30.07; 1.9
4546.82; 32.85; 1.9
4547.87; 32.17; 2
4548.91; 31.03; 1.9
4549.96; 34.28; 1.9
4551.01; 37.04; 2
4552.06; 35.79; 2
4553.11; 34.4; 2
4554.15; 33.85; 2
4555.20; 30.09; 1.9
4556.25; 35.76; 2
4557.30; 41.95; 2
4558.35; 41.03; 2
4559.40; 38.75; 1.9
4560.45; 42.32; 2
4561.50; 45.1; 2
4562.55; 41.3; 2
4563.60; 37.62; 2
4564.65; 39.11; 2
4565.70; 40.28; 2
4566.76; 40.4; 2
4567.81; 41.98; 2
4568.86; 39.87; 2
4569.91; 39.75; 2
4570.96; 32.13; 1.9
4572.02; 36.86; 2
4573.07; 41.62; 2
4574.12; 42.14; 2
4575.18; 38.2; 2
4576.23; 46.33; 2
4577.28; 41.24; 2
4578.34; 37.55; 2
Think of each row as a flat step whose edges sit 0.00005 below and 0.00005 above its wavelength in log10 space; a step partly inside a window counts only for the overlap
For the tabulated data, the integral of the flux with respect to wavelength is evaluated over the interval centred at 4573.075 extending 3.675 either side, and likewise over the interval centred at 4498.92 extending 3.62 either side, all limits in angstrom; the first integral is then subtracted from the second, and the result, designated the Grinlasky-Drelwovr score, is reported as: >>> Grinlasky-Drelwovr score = -55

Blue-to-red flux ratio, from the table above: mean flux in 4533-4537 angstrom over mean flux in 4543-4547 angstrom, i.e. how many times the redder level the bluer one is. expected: 0.66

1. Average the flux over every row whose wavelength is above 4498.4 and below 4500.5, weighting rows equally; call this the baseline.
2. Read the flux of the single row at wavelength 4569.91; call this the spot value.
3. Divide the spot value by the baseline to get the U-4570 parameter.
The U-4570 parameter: 1.1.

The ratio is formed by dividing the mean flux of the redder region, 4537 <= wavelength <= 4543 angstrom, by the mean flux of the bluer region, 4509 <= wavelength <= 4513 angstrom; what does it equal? 1.03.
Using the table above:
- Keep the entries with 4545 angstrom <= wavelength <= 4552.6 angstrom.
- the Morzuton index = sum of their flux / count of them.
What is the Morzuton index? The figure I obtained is 33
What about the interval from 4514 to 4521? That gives 36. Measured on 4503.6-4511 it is 36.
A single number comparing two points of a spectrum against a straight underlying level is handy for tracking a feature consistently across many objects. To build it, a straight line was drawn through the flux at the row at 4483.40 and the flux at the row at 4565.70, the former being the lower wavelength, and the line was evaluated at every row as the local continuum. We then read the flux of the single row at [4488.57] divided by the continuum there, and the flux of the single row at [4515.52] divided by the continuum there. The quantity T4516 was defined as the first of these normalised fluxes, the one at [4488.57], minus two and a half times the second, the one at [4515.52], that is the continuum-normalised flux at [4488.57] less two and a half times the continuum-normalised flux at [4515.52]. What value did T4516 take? -1.8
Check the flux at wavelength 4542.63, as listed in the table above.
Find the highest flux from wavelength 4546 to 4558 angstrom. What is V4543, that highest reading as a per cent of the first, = 113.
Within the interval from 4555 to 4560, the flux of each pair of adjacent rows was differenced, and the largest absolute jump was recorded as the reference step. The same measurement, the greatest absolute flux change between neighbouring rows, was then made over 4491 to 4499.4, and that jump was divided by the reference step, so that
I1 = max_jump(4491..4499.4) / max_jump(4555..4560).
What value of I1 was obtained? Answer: 1.4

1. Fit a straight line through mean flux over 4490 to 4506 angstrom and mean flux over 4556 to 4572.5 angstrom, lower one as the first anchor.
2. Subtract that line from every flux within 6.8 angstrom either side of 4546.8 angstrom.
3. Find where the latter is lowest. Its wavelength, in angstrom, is 4544.73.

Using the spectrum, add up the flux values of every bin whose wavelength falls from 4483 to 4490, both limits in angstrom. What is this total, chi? 239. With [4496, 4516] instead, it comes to 654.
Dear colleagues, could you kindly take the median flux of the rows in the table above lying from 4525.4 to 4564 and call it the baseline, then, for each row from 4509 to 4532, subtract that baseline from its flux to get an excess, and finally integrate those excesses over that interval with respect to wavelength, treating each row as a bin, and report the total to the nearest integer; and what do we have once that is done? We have -17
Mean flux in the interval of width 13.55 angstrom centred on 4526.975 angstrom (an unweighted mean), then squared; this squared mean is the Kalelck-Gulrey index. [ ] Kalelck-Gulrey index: 952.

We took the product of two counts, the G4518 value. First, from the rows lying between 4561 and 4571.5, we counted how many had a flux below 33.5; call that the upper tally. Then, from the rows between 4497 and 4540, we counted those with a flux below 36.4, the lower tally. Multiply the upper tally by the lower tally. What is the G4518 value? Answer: 30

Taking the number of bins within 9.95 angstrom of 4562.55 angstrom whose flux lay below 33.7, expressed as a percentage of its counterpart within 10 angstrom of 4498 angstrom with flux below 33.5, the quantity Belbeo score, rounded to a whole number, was 18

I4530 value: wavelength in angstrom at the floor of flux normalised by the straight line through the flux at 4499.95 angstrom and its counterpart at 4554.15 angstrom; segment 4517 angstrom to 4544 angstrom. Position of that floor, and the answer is 4535.32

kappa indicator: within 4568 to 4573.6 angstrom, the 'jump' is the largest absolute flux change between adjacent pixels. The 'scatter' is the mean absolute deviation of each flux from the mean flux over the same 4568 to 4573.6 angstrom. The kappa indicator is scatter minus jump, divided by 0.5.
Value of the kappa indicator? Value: -10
